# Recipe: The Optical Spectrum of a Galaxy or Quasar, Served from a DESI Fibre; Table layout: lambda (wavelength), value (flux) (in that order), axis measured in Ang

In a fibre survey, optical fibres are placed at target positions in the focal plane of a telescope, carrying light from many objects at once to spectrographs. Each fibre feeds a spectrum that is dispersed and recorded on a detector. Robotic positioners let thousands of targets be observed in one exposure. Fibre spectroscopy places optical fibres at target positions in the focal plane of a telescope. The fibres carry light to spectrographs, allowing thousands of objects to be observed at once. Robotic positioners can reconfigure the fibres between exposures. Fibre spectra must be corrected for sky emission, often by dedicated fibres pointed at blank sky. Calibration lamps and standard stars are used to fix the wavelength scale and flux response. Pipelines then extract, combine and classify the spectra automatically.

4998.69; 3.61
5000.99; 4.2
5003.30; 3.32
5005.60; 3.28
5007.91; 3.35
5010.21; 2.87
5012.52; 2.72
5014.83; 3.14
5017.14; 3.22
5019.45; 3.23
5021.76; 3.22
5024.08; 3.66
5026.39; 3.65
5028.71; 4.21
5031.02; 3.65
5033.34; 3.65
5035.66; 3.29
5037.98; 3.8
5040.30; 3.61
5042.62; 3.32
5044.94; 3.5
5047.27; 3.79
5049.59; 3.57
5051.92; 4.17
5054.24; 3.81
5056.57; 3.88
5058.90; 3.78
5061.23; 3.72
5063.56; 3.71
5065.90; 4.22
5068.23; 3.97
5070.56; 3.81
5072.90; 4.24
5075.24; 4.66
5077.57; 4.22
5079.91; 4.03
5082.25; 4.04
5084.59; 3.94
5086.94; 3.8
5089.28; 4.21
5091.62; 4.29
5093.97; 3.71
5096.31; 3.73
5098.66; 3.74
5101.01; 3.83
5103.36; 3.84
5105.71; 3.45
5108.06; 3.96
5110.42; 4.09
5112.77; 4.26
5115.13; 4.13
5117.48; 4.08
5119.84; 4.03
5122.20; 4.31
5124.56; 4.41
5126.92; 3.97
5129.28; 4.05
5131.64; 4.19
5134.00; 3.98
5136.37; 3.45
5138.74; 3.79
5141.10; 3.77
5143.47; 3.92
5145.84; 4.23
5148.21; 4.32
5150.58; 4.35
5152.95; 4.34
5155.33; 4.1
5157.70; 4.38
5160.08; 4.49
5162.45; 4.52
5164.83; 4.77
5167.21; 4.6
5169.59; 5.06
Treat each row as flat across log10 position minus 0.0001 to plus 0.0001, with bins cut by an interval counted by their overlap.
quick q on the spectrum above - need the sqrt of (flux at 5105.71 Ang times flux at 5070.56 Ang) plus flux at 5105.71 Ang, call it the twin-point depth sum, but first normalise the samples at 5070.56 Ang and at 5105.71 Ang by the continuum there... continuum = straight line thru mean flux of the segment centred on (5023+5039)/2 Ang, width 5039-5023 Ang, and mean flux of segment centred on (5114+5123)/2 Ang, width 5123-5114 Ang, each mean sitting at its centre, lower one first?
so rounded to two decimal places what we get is 1.76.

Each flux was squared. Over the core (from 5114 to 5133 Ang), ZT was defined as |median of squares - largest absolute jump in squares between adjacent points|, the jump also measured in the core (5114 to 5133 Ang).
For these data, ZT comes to 13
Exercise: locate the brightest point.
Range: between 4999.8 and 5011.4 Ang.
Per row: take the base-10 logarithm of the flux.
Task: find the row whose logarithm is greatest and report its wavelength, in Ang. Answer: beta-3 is 5000.99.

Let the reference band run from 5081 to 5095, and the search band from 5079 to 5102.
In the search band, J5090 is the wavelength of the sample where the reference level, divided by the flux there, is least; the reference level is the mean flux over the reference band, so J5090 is 5091.62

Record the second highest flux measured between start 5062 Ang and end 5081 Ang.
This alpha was 4.24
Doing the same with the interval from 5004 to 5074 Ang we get 4.22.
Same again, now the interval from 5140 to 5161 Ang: 4.38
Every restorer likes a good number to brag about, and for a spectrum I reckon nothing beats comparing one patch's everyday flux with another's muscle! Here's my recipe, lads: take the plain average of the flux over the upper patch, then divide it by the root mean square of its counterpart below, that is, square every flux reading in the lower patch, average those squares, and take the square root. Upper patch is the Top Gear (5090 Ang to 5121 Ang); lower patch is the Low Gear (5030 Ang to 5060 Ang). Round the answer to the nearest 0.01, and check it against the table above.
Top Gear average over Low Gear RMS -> 1.07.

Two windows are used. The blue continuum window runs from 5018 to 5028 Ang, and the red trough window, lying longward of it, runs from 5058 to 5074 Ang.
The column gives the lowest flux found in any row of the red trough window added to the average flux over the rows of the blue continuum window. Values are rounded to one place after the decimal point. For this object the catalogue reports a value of 7.2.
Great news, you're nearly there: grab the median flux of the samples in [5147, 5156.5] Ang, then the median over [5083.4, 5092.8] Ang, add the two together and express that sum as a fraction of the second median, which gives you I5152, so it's 2.06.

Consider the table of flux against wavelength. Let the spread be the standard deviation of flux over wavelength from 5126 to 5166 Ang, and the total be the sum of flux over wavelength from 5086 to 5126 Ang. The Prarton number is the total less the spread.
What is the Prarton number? 68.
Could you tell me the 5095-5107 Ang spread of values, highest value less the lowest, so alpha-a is 0.39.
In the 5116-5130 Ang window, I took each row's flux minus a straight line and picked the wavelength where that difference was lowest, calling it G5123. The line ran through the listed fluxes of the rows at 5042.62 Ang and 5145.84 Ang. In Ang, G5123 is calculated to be 5126.92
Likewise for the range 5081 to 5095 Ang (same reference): 5093.97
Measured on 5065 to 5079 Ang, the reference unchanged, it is 5070.56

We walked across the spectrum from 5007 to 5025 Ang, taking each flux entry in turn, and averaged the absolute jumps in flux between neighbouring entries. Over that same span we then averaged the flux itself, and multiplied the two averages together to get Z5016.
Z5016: 0.72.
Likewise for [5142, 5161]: 0.65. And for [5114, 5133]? 0.68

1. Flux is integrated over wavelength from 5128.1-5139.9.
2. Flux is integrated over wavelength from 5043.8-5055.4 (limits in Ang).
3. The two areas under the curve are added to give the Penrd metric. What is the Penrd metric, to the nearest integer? 90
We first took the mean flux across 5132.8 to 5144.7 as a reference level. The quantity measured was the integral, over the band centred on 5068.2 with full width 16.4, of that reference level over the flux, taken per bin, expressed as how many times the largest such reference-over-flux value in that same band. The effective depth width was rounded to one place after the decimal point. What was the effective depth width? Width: 15.1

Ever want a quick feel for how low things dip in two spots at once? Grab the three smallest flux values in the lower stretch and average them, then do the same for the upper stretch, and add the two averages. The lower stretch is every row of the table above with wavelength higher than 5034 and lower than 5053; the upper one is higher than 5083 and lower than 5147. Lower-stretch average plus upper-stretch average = 6.91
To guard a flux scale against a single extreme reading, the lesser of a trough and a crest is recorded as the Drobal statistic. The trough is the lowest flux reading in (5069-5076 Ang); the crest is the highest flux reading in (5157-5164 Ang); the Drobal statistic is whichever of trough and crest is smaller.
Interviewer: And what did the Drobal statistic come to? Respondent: 3.81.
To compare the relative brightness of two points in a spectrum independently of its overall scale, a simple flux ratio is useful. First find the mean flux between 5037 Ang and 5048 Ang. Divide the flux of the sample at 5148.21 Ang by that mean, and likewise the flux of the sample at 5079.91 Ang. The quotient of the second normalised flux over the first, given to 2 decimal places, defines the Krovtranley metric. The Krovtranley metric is 0.93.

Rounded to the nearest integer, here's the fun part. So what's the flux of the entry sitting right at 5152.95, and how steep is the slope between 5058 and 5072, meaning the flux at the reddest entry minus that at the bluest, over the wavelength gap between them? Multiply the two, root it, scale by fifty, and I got 5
